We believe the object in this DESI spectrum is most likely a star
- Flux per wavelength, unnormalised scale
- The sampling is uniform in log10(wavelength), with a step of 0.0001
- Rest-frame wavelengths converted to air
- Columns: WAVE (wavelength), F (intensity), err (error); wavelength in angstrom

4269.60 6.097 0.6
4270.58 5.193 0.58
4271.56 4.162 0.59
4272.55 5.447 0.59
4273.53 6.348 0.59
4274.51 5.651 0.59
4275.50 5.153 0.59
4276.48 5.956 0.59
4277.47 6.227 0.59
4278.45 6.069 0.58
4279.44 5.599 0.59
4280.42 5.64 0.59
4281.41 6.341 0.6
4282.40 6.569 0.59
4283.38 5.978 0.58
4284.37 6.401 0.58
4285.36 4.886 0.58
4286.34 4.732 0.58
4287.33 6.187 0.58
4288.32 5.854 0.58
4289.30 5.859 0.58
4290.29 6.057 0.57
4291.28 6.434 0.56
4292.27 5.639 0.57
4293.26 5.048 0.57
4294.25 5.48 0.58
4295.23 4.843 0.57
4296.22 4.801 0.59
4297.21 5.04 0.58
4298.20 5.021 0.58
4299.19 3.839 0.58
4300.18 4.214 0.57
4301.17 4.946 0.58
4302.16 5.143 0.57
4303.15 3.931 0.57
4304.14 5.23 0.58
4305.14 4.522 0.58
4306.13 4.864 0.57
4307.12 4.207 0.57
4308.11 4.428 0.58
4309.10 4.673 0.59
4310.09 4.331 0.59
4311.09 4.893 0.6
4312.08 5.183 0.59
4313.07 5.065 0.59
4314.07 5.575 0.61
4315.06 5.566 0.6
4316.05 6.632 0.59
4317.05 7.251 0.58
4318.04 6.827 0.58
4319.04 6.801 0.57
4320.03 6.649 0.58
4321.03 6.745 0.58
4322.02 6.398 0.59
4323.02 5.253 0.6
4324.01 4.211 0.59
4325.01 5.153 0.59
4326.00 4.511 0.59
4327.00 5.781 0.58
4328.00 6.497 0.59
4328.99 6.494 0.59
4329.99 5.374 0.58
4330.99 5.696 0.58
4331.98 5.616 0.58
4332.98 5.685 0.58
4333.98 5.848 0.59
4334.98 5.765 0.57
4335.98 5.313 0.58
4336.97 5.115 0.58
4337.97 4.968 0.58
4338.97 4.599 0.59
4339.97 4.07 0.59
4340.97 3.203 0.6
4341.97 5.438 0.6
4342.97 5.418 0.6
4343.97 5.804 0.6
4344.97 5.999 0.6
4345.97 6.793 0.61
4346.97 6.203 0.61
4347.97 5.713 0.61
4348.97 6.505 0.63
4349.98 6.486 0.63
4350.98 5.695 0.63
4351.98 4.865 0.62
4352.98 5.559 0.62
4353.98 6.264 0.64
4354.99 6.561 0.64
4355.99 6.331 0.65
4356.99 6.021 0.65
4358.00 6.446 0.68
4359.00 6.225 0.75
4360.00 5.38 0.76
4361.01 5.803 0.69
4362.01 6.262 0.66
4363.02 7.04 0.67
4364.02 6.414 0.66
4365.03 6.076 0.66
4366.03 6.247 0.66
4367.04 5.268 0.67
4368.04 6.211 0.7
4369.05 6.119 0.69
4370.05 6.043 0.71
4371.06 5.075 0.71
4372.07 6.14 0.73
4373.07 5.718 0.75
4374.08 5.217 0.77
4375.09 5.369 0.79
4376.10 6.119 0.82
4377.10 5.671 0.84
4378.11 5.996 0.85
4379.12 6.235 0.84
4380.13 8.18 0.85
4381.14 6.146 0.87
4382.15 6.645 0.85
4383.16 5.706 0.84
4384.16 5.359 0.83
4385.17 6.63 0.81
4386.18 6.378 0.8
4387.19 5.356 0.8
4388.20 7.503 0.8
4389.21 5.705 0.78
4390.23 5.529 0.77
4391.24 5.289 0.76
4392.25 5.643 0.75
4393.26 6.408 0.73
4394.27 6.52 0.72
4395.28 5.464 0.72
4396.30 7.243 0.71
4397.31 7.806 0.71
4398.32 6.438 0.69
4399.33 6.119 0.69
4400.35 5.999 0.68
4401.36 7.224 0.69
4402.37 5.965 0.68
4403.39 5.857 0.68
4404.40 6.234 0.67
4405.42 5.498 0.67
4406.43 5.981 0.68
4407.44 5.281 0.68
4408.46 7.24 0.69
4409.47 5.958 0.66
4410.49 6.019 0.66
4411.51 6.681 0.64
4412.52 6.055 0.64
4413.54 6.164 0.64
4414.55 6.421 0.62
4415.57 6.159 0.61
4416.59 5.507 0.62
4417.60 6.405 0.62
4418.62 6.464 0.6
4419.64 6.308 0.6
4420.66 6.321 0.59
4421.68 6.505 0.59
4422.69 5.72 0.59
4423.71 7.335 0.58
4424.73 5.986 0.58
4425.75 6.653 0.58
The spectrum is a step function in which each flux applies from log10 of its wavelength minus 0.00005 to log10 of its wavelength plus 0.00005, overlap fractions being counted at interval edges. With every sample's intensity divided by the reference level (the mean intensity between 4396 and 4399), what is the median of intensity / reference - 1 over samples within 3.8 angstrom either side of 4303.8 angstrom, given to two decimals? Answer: -0.34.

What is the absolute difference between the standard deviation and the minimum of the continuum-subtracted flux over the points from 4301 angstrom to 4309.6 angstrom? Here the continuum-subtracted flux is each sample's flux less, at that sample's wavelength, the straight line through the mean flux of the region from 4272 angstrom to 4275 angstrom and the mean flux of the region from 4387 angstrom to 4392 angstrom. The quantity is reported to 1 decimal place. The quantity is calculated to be 2.3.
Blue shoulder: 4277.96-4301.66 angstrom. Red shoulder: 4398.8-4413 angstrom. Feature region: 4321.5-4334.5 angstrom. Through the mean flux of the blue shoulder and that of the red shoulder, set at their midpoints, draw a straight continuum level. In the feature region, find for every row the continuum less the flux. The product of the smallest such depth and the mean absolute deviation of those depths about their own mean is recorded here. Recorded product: -0.41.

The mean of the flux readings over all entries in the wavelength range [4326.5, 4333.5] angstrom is 5.88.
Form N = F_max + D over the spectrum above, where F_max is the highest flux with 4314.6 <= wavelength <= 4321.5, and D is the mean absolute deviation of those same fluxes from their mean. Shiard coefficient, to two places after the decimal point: 7.56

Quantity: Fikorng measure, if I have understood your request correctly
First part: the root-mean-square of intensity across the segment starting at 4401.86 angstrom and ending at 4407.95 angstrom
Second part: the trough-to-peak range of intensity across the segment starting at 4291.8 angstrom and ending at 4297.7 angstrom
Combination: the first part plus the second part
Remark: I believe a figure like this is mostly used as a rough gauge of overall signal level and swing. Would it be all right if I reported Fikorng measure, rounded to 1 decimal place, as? 6.6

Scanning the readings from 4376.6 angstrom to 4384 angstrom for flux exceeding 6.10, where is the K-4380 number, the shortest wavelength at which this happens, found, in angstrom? 4379.12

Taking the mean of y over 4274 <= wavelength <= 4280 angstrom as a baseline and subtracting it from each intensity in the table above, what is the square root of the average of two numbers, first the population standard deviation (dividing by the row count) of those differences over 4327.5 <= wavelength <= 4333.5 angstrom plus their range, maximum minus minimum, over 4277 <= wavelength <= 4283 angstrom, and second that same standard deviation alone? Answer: 0.96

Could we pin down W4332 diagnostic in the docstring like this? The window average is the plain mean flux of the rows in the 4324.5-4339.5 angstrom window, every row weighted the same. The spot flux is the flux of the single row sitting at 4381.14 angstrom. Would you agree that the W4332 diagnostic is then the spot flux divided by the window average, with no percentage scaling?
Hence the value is 1.12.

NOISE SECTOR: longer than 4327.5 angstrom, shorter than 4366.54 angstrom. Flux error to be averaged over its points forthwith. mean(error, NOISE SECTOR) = 0.623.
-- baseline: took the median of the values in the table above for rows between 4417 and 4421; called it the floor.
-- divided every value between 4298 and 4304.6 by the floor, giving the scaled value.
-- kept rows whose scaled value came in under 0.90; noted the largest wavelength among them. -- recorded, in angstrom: 4304.14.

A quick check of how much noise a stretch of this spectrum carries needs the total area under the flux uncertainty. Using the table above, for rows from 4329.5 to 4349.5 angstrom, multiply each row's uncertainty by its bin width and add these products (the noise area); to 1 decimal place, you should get 11.9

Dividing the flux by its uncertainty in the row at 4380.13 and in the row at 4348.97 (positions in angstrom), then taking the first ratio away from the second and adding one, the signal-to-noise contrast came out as 1.70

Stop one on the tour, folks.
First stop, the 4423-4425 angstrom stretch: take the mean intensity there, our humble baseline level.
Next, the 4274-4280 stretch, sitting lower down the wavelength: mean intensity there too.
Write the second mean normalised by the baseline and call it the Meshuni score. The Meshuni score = 0.87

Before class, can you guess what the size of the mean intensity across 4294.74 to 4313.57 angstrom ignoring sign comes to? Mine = 4.69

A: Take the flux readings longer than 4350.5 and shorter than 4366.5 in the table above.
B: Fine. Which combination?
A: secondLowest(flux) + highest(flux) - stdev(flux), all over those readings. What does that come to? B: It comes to 11.9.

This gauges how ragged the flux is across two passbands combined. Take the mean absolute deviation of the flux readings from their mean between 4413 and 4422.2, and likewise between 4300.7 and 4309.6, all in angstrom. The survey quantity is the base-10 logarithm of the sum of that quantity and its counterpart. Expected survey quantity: -0.26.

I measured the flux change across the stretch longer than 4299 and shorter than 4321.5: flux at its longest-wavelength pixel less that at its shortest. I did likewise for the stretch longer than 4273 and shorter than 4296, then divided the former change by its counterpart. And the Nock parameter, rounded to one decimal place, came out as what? -1.9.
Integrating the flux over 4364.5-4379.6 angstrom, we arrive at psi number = 88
